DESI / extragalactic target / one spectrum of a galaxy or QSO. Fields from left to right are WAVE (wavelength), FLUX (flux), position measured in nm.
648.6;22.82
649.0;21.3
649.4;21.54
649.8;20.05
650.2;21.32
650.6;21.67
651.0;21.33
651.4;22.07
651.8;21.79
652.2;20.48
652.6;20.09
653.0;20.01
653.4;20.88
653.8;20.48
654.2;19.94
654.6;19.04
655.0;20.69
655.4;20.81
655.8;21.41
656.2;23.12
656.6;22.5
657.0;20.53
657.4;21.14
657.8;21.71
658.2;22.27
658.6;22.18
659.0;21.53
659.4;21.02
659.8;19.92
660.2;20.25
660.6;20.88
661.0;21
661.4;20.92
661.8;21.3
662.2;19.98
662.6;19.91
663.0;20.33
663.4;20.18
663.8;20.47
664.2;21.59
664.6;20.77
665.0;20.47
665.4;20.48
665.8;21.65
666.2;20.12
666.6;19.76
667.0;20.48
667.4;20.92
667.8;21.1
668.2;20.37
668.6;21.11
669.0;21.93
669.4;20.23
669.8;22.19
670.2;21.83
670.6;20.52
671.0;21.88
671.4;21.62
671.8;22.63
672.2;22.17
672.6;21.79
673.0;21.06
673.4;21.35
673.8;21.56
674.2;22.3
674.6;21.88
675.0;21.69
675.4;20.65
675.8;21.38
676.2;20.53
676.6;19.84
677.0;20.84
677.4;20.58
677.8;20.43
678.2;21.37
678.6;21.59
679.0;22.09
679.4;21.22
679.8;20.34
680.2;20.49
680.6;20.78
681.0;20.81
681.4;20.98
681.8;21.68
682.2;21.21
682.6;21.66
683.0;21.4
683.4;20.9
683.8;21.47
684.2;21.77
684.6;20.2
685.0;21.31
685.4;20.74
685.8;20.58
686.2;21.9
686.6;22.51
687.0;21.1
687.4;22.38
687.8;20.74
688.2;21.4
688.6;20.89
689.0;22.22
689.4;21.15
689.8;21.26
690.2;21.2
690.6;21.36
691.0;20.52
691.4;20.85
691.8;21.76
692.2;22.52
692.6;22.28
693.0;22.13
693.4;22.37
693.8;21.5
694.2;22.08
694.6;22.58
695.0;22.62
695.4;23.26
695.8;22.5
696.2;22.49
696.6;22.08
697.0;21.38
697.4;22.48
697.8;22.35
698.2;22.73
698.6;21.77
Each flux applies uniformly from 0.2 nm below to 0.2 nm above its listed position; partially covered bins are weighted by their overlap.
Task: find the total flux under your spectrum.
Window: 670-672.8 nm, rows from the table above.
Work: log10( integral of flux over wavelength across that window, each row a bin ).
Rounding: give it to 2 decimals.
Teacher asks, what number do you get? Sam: 1.79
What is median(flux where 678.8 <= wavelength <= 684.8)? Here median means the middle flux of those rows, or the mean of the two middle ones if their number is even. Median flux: 21.2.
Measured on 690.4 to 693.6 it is 21.9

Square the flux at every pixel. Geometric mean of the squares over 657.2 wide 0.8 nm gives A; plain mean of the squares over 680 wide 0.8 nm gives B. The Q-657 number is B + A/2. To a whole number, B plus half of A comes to 634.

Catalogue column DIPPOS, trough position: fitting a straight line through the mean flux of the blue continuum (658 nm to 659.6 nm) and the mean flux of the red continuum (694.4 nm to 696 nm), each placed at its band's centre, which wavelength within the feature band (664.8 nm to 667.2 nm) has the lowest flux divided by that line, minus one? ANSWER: 666.6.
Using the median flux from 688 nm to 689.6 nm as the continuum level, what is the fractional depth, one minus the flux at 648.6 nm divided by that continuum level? -0.073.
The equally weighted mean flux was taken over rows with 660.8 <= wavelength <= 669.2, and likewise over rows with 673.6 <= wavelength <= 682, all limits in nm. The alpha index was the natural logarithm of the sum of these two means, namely 3.733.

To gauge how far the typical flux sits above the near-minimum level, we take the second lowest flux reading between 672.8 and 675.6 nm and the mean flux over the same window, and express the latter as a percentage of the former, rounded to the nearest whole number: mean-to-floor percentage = 102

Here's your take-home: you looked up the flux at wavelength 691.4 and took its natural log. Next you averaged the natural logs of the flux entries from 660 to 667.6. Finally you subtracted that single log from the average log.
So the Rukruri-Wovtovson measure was -0.01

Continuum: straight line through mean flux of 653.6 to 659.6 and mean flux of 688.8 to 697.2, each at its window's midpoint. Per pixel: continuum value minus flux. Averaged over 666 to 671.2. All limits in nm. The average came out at 0.5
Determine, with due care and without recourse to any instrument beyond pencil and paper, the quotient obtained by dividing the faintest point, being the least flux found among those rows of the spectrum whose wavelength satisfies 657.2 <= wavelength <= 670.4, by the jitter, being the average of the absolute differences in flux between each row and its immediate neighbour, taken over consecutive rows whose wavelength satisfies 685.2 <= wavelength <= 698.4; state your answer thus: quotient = 31.8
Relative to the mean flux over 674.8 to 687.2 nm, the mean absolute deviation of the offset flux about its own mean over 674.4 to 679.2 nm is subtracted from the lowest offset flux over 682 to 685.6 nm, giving -1.5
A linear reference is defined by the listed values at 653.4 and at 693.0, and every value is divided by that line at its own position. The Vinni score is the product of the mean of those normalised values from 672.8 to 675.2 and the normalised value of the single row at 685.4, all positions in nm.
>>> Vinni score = 0.952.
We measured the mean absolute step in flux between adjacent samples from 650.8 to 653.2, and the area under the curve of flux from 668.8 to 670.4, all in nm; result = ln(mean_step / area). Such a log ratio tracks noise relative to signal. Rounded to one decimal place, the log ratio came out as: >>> -4.1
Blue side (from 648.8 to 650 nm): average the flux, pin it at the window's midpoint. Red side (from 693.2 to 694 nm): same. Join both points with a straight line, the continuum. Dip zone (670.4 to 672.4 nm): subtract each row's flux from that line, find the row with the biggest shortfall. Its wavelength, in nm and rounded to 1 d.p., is 670.6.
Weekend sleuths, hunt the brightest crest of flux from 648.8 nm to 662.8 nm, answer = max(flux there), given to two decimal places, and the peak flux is 23.12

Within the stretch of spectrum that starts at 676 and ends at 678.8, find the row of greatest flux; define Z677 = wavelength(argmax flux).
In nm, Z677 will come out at 678.6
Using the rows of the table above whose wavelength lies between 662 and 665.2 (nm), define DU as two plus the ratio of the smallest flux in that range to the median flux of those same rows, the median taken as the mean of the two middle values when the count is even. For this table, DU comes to 2.98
